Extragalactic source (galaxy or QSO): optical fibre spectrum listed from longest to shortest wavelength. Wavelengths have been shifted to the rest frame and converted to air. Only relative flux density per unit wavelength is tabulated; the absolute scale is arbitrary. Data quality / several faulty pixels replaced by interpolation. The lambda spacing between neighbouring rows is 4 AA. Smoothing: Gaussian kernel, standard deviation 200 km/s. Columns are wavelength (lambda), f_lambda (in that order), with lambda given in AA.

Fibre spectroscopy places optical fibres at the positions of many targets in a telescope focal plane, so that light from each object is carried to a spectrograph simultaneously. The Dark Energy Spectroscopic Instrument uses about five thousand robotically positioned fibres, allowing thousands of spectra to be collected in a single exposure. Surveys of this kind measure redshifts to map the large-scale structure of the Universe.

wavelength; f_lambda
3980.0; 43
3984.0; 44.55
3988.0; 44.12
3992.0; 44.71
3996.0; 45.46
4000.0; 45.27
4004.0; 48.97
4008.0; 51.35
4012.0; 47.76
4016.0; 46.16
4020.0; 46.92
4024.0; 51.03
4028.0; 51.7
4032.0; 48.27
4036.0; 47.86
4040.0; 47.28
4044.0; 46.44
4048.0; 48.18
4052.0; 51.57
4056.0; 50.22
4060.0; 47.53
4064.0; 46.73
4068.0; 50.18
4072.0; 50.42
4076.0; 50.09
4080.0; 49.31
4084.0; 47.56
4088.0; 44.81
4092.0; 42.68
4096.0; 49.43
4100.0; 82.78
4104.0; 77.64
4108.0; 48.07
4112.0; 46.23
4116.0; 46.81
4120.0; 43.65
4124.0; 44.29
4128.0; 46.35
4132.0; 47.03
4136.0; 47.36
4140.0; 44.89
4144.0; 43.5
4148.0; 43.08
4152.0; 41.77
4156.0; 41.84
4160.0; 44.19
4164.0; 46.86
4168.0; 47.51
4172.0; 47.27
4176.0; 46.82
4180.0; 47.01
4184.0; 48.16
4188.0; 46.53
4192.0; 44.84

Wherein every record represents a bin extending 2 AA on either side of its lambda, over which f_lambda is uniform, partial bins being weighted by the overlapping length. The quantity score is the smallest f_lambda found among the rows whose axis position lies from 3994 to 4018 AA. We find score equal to 45.27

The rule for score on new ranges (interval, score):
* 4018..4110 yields 42.68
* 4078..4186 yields 41.77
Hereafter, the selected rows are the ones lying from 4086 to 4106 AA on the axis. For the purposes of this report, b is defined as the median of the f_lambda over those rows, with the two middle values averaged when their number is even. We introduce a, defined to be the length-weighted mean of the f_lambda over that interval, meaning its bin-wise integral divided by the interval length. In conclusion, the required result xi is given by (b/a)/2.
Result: 0.416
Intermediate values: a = 59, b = 49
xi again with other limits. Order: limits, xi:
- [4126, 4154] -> 0.500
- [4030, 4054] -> 0.497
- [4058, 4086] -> 0.505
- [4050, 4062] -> 0.504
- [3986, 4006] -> 0.495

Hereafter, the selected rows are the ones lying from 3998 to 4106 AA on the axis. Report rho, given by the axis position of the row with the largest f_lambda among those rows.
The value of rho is 4100.0 AA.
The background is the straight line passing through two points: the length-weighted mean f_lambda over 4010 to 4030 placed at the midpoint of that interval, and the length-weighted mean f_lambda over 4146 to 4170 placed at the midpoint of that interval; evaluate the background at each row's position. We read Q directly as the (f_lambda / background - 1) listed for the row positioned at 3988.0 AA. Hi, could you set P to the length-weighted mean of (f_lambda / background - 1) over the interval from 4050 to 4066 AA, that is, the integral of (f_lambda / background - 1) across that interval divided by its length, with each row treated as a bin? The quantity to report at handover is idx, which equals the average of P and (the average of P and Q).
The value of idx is 0.00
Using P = 0.032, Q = -0.11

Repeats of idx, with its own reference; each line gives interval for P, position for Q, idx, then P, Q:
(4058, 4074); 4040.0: 0.02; 0.032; -0.02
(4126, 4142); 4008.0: 0.04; 0.031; 0.05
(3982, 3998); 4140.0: -0.07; -0.100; 0.00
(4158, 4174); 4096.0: 0.06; 0.057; 0.07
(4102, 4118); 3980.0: 0.11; 0.194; -0.14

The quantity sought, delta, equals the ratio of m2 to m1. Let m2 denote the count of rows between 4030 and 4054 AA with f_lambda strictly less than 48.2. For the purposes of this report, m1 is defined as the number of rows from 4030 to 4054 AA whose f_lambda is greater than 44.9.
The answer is 0.7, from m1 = 6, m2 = 4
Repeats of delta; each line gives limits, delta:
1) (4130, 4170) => 2.5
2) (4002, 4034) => 0.4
